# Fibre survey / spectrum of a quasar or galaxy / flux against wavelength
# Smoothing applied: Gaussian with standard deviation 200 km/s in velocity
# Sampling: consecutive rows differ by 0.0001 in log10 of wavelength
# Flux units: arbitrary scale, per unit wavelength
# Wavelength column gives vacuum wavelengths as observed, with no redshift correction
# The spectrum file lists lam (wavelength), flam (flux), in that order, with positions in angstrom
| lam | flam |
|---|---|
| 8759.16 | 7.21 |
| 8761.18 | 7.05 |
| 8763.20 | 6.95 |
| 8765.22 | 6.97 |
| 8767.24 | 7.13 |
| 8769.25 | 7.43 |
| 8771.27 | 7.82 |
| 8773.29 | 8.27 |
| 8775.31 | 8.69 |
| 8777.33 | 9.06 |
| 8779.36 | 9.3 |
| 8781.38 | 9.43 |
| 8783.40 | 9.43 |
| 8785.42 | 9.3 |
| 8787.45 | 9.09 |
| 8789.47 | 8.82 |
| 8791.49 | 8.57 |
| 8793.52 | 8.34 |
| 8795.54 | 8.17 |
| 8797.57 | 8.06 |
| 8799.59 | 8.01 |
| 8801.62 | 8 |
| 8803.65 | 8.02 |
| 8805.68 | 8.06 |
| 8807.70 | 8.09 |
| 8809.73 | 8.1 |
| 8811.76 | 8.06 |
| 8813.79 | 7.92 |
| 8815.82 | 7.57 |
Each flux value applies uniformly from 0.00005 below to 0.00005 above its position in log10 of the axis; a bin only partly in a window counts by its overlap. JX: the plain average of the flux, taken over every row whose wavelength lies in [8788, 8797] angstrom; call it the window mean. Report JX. 8.5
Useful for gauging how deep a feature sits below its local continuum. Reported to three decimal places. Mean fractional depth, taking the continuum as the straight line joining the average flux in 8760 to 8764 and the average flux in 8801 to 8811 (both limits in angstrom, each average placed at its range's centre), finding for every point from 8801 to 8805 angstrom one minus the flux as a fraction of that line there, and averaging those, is -0.004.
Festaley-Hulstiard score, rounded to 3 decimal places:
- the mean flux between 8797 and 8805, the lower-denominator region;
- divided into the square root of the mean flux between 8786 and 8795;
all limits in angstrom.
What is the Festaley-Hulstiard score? 0.368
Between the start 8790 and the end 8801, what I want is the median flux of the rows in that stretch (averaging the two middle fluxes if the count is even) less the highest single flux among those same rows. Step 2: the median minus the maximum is -0.40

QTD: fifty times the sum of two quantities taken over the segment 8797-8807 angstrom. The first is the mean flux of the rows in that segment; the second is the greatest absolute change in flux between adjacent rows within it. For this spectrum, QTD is 404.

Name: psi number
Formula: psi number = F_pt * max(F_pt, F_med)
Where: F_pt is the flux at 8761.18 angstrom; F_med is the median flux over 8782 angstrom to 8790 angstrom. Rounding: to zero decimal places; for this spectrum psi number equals 65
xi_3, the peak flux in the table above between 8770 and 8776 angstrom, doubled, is 17.4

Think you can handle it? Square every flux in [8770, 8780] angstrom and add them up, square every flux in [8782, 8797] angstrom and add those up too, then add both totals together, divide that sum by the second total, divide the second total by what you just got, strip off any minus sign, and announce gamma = 324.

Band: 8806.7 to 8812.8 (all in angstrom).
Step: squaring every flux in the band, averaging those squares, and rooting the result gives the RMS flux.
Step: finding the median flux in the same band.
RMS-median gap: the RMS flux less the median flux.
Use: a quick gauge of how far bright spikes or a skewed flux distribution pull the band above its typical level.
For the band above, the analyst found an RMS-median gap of -0.01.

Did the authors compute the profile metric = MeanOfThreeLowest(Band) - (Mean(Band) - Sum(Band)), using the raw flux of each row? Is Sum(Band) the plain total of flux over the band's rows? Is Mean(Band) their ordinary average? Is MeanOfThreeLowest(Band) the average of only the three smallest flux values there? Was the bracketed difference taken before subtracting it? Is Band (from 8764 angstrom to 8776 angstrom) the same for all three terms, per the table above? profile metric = 46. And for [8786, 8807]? 83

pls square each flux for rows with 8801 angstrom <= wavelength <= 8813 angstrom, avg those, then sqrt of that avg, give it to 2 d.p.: 8.06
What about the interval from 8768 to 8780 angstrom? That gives 8.45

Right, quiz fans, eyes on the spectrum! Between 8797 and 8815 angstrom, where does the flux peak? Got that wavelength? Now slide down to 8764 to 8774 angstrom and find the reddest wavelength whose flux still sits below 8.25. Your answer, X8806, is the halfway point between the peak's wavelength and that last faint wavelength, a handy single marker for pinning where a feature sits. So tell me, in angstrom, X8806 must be 8790.5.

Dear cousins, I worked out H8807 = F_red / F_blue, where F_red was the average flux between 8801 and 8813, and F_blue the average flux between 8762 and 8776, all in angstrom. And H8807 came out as 1.06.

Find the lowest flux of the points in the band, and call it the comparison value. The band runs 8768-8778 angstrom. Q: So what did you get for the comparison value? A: 7.43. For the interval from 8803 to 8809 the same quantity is 8.02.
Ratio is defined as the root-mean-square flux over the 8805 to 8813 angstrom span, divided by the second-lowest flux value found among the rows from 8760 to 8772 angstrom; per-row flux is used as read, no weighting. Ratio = 1.16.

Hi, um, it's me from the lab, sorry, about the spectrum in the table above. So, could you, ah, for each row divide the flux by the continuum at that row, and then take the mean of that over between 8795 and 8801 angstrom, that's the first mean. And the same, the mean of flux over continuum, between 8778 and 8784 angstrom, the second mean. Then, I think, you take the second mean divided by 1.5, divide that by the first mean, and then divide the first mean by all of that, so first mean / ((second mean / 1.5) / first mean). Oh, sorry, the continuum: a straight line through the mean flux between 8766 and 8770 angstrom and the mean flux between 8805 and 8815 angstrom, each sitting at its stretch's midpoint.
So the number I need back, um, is 1.28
